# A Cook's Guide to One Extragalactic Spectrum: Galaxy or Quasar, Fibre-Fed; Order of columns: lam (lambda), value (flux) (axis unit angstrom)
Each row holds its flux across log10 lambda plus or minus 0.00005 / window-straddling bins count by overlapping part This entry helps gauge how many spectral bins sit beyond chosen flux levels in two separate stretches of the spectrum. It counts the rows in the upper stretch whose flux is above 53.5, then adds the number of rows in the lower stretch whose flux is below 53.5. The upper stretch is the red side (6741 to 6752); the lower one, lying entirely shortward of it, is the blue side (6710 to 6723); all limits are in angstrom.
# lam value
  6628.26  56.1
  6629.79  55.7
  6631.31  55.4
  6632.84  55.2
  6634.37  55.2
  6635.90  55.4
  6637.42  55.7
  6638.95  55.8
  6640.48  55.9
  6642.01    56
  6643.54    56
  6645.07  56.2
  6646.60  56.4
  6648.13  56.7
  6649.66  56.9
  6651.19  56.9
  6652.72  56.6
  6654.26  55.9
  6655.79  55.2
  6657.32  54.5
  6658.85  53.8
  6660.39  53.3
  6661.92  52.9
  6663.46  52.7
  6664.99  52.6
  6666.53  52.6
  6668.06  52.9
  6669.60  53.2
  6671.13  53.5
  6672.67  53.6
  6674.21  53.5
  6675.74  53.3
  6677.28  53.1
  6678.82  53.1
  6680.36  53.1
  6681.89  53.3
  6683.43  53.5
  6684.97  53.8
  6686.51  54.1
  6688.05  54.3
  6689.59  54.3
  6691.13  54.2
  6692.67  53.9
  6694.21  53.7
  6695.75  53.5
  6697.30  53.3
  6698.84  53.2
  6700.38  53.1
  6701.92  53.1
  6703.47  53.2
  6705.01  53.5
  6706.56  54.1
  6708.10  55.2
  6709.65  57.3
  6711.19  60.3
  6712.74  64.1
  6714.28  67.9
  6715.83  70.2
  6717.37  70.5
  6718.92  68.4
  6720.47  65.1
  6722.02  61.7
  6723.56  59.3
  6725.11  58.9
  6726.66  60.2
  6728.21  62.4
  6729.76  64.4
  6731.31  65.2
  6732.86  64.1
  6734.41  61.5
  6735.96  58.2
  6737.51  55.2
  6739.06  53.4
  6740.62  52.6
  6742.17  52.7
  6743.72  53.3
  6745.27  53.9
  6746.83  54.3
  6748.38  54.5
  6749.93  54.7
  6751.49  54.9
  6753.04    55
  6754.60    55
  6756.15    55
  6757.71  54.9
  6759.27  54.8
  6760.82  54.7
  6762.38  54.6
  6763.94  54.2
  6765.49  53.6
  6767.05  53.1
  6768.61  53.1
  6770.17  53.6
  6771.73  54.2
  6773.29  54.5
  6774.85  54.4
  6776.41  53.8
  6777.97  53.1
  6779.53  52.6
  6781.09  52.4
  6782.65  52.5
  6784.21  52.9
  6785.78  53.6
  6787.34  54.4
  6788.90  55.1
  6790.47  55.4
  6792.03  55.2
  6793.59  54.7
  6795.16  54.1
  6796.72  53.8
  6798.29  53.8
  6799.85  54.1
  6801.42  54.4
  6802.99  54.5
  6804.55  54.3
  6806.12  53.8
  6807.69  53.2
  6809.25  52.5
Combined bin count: 5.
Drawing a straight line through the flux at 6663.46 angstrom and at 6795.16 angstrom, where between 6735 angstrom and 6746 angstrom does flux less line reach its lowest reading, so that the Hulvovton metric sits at 6740.62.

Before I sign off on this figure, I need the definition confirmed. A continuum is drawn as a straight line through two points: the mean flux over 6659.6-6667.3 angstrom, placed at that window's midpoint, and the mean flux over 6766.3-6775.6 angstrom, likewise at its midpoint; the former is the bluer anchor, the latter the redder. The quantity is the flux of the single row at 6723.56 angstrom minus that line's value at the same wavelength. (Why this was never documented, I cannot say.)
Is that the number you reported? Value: 5.9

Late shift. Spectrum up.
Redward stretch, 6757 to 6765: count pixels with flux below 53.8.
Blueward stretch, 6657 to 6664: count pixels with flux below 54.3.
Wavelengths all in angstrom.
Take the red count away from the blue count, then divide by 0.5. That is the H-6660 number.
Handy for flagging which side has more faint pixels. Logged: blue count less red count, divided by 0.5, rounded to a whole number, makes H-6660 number 8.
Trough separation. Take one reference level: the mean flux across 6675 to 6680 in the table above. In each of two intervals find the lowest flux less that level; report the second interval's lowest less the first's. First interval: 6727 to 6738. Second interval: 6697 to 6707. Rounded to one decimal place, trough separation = -2.1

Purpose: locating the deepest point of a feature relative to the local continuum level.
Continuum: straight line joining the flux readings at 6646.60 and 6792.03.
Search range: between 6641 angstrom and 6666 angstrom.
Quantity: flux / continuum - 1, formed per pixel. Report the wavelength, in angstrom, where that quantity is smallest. 6664.99 angstrom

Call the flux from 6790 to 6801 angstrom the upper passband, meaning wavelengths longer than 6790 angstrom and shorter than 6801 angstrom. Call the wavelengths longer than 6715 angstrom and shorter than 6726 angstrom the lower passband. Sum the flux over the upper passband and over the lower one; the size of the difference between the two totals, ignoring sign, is 73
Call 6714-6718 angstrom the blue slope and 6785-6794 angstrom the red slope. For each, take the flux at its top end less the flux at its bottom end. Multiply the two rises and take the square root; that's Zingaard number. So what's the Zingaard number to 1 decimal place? 1.7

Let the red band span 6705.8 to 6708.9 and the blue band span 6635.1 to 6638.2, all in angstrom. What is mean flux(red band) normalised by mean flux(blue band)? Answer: 0.98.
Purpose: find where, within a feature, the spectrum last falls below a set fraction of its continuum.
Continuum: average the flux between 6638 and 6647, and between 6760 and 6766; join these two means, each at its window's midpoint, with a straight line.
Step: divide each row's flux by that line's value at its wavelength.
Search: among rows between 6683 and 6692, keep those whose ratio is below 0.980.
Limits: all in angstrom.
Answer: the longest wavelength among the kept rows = 6691.13 angstrom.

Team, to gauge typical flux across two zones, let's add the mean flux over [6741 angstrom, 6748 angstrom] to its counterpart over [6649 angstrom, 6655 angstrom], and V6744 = 110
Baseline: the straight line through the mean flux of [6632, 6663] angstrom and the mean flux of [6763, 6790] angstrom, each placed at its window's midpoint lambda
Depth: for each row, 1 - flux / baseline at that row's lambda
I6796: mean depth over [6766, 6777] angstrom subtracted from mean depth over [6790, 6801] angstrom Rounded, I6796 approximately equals -0.018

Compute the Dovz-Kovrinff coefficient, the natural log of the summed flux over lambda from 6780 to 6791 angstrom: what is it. 5.9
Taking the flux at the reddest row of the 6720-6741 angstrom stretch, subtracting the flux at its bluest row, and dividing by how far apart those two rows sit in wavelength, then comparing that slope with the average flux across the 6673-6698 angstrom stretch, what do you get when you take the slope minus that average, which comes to -54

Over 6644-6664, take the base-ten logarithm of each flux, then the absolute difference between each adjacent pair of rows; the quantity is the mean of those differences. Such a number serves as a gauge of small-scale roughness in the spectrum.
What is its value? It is 0.0032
